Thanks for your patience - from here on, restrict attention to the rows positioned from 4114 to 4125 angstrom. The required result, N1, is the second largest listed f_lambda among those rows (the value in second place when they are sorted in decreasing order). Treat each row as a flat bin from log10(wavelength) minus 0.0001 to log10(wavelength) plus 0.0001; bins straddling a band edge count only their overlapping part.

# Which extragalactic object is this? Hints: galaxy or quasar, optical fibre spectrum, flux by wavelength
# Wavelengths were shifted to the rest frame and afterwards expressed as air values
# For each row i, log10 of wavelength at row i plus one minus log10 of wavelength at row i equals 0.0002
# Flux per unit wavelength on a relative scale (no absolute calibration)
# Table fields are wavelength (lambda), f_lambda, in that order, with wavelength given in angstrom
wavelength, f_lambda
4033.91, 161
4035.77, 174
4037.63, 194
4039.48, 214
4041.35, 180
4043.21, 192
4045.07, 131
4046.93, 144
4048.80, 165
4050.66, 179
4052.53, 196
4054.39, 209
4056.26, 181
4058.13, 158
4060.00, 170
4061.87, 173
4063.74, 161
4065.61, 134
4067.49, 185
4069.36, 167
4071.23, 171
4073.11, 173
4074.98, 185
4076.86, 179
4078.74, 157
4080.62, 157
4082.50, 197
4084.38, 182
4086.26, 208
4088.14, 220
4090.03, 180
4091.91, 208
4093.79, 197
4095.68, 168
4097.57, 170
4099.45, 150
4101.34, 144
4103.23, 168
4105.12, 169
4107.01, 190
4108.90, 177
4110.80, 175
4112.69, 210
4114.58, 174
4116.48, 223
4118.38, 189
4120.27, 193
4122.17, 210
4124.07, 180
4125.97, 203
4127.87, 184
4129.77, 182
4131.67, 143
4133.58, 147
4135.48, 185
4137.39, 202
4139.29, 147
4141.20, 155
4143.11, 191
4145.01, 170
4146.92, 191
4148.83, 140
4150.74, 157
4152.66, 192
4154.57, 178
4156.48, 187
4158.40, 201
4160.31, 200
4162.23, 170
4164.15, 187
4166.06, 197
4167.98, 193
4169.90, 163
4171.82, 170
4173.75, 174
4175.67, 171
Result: 210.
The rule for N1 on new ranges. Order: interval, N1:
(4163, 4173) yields 193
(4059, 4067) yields 170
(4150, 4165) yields 200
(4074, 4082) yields 179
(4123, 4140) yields 202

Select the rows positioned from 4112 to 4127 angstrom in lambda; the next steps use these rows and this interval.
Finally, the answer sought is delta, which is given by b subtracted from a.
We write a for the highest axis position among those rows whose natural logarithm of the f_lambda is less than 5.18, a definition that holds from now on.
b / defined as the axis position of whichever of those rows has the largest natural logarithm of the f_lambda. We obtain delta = -1.9 angstrom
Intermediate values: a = 4114.58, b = 4116.48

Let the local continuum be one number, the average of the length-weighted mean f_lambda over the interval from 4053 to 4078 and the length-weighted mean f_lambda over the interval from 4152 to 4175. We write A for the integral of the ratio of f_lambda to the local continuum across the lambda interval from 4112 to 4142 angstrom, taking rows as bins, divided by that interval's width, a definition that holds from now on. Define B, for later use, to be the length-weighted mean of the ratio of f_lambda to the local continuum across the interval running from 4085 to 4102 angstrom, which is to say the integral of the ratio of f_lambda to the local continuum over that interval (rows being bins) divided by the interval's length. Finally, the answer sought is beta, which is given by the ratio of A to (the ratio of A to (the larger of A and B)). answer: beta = 1.03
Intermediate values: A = 1.02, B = 1.03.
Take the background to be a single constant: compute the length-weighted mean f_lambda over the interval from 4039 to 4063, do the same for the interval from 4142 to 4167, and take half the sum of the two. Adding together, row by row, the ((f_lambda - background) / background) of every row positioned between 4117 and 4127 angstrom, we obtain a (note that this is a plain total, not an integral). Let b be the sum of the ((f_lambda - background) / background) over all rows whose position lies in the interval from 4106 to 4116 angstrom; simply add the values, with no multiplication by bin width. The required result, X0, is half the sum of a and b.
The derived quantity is 0.326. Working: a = 0.5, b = 0.2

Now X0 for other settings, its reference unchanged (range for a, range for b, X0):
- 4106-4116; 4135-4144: 0.060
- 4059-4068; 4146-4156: -0.291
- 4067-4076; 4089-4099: 0.054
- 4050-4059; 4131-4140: -0.106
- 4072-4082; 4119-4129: 0.102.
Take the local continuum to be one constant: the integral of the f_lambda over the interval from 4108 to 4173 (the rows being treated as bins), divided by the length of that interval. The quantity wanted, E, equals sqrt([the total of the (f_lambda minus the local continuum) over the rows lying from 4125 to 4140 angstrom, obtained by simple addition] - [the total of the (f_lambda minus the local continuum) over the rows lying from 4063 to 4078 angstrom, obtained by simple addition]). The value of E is 6.2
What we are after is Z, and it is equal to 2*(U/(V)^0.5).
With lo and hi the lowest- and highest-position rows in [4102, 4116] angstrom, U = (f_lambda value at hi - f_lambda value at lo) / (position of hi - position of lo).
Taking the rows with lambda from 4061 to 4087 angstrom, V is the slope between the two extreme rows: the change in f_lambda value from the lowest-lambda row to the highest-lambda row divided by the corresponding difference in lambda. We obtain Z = 0.9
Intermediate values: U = 0.5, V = 1.4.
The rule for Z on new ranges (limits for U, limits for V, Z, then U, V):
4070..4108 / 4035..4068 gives 1.8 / 0.5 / 0.3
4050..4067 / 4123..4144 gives -7.9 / -3.0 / 0.6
